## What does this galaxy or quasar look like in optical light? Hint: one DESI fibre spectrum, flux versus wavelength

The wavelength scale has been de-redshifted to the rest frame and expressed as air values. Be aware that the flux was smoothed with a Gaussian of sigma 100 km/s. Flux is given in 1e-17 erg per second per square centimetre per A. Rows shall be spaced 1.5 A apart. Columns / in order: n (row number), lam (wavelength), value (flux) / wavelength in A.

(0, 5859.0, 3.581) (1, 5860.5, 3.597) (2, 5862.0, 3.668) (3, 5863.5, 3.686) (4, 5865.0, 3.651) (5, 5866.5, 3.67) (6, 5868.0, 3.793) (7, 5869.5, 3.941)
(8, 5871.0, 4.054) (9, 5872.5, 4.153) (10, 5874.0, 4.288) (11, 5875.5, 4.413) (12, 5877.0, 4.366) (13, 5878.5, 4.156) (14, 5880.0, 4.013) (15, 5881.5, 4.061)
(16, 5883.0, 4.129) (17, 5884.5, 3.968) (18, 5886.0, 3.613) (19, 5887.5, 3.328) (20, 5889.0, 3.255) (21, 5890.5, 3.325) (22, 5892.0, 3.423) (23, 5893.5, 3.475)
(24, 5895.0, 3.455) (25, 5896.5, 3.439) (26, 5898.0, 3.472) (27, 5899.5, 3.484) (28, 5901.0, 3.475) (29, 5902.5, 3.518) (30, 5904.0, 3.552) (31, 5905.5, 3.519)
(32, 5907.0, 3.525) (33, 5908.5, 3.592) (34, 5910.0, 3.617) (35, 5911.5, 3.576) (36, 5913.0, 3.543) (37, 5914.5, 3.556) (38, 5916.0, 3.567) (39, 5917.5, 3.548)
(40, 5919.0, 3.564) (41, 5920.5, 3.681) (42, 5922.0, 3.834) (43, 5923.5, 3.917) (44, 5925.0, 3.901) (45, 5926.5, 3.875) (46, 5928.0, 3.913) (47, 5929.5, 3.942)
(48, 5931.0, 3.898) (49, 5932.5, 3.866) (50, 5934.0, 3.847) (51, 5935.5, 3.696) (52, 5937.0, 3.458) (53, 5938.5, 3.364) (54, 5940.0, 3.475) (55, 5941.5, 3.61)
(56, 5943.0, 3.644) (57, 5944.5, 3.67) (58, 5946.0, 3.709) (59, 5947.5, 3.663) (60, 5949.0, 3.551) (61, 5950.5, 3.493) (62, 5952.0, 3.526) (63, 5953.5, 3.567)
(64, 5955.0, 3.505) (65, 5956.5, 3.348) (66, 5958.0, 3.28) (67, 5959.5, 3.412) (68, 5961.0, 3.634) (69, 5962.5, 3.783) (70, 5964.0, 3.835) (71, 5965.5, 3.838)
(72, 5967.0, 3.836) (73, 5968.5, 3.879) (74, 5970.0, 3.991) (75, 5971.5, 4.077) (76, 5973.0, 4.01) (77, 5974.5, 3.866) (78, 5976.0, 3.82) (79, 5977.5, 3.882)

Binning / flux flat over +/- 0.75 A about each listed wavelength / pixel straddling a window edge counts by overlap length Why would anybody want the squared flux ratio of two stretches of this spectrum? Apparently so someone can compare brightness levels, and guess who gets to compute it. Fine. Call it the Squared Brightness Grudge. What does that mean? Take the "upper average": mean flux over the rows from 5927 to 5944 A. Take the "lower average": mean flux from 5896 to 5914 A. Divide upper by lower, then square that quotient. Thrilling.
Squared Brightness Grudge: 1.10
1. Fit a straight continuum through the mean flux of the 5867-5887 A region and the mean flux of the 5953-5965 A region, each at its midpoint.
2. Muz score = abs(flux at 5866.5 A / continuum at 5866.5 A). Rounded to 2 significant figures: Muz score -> 0.89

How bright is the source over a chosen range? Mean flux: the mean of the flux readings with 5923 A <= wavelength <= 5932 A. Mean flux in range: 3.91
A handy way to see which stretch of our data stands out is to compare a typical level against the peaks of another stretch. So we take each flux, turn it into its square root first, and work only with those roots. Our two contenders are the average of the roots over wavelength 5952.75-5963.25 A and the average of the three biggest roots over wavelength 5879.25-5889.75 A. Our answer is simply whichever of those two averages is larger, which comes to 2.02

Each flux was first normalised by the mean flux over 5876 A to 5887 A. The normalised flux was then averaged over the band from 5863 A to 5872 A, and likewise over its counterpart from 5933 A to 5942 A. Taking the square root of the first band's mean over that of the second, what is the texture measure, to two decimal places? 1.03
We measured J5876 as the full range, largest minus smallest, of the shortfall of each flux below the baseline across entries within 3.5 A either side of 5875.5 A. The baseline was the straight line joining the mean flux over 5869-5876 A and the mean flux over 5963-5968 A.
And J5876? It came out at 0.27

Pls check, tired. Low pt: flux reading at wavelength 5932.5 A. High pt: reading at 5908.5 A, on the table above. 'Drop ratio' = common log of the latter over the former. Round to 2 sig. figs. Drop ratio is -0.032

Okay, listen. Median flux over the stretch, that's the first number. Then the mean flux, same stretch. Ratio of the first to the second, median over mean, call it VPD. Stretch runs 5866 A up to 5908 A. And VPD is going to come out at 0.96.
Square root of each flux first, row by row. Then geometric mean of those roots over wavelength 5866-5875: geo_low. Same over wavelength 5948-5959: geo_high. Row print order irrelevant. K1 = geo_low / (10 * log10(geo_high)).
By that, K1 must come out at 0.74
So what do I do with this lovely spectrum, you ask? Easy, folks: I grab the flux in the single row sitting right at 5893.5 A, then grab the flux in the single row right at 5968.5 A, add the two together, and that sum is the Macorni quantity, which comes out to 7.35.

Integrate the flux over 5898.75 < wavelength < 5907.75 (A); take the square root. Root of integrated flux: 5.6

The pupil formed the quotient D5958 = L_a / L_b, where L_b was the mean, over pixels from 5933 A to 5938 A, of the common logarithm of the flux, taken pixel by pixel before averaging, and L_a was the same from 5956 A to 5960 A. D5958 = 0.93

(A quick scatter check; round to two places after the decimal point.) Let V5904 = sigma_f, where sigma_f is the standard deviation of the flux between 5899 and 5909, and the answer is 0.04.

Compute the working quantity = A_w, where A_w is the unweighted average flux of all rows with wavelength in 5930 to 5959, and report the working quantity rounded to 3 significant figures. 3.59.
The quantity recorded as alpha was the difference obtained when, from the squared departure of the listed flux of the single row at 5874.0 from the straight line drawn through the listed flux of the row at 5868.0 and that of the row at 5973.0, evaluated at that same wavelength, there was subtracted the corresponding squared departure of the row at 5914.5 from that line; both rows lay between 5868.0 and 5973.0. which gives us 0.122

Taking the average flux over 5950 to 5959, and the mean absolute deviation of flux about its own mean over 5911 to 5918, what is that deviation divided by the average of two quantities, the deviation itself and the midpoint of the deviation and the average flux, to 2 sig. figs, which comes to 0.012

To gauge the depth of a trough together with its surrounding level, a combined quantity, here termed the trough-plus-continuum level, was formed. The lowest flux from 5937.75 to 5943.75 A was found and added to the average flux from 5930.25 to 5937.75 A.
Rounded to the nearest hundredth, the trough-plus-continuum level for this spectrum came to 7.12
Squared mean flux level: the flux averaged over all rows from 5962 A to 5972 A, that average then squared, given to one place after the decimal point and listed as 15.1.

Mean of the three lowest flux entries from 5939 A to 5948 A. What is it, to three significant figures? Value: 3.58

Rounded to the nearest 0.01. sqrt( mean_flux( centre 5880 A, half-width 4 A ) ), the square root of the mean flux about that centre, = 2.04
